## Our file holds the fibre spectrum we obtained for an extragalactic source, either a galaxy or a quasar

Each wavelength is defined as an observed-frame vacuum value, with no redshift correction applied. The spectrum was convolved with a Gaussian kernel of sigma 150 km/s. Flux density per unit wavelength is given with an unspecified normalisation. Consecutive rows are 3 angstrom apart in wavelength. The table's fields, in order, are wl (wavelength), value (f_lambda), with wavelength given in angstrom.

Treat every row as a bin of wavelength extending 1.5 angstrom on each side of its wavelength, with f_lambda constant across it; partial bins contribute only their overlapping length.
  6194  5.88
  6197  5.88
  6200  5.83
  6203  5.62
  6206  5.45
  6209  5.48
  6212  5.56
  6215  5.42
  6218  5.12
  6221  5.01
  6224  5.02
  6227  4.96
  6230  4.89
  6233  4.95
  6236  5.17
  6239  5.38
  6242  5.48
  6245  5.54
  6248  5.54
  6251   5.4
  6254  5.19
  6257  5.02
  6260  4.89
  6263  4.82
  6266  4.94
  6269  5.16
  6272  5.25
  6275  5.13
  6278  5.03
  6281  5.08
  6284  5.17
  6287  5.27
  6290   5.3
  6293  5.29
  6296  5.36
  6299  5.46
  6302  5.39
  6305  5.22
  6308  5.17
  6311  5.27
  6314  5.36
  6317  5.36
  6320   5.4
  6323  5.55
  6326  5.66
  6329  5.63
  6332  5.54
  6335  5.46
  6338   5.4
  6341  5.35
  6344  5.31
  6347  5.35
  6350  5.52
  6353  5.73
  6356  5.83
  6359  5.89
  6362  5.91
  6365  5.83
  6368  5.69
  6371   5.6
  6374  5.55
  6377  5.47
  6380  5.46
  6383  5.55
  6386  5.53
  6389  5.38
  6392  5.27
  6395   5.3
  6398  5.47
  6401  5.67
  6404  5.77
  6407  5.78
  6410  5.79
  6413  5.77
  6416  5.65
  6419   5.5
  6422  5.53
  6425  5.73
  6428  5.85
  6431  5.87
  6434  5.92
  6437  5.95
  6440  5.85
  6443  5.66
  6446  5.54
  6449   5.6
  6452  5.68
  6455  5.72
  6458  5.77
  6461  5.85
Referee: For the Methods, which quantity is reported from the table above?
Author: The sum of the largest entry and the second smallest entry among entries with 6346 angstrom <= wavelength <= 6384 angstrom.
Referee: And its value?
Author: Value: 11.4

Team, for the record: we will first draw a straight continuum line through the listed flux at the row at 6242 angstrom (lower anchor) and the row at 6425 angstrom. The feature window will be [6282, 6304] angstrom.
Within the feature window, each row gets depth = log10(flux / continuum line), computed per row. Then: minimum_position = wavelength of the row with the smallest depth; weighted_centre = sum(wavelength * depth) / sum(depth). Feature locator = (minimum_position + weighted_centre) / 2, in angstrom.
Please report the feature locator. 6287.6 angstrom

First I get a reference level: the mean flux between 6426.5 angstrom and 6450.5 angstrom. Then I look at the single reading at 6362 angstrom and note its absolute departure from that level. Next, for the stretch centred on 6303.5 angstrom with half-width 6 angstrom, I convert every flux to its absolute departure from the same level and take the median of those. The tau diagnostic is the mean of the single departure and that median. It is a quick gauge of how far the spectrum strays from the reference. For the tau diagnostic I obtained 0.30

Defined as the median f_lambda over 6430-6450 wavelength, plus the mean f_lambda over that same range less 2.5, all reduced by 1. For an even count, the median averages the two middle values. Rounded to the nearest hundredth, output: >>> 8.12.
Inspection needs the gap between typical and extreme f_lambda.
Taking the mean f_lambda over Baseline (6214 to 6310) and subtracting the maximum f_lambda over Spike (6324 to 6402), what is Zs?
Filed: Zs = -0.72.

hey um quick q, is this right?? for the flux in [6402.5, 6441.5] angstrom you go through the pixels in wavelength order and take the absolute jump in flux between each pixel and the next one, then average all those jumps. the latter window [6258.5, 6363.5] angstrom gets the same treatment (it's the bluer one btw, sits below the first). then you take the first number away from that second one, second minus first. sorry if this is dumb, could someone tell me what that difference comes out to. 0.014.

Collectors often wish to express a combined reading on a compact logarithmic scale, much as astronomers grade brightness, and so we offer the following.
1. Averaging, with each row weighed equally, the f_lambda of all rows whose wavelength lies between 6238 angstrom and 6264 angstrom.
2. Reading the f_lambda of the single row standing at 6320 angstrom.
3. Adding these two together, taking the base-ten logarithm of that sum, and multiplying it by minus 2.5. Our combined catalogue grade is -2.57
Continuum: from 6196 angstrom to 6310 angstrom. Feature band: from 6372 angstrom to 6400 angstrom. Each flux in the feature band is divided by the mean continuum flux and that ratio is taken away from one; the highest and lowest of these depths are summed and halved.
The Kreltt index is -0.029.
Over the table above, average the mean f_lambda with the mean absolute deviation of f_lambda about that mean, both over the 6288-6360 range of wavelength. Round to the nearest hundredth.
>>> 2.80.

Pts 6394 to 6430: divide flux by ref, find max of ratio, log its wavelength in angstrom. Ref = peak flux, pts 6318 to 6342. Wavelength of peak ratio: 6428 angstrom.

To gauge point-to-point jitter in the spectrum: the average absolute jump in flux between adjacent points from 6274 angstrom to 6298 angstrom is 0.064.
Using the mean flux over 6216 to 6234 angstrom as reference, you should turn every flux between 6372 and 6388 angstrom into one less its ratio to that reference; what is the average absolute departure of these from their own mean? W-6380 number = 0.0075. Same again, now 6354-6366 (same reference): 0.0070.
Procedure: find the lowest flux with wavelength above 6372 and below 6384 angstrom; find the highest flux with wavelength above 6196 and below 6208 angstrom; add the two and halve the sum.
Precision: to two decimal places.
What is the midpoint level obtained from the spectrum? 5.67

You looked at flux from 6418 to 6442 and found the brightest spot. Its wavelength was 6437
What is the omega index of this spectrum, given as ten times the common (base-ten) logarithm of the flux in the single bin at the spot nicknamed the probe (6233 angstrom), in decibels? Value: 6.95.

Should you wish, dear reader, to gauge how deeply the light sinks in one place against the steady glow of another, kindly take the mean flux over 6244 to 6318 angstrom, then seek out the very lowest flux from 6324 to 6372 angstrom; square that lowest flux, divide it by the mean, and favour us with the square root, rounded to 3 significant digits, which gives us 2.32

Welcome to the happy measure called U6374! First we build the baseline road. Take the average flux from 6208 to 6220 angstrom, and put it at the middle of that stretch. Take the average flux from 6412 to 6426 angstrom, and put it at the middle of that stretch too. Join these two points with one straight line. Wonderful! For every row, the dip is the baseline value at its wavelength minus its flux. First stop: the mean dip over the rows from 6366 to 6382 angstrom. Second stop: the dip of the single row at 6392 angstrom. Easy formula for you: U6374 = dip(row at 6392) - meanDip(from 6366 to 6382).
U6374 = 0.31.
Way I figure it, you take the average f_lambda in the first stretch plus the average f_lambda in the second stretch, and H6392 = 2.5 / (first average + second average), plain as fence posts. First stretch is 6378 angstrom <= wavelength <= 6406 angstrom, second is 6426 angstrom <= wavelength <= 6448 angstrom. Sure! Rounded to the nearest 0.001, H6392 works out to 0.221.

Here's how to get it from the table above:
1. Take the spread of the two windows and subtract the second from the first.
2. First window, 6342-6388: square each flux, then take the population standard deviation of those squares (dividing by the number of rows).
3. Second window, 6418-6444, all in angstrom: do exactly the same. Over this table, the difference 0.28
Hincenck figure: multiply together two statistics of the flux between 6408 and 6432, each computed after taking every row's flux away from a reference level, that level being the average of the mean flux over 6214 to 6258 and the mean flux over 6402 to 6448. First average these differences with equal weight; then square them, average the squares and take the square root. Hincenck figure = -0.064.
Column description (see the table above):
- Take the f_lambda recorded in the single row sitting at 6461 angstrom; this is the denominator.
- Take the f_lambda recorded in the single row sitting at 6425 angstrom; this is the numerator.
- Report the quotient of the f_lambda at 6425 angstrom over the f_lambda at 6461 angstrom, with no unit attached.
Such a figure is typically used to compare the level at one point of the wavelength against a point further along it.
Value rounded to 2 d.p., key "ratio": 0.98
